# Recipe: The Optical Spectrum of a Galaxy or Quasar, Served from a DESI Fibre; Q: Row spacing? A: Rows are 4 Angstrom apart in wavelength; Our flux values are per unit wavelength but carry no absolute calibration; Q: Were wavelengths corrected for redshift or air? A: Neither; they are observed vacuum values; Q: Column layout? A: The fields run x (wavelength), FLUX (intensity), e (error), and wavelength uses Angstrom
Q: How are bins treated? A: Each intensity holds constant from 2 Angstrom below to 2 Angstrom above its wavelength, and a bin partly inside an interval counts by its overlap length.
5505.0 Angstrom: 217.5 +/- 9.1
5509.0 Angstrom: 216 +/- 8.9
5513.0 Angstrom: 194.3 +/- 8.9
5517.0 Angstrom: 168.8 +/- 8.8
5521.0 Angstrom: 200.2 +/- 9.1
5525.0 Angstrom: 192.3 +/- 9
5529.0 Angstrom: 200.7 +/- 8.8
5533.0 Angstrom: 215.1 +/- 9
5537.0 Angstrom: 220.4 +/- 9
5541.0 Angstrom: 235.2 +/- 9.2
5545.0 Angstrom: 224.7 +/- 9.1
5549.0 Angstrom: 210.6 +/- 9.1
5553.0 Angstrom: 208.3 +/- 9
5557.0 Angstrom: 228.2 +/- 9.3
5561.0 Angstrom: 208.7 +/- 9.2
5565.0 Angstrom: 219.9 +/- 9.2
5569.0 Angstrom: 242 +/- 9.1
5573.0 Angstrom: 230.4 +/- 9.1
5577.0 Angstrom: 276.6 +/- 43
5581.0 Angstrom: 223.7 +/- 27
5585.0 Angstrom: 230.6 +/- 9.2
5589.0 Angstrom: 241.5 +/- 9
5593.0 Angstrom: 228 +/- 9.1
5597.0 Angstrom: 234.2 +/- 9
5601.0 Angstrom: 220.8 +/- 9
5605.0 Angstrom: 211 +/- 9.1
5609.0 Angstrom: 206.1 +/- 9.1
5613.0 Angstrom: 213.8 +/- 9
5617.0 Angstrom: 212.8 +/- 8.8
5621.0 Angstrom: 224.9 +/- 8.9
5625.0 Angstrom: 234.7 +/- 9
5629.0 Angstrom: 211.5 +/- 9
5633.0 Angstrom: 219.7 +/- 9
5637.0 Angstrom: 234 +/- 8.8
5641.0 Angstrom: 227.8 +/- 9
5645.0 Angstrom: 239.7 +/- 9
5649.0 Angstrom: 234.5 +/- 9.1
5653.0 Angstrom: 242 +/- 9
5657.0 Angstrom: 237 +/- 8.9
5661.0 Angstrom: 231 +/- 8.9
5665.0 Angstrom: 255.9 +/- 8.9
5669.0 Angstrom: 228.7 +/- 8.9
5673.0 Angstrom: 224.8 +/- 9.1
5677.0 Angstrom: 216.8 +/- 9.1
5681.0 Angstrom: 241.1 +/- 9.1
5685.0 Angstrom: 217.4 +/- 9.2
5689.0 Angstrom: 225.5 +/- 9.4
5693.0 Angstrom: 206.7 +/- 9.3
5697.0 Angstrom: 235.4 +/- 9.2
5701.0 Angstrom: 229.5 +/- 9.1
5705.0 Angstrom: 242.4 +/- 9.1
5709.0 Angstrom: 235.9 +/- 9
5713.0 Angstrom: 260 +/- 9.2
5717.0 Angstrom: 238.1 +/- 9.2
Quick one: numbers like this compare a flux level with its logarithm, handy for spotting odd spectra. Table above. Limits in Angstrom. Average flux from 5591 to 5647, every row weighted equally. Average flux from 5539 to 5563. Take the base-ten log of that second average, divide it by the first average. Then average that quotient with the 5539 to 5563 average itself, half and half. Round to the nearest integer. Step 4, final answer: 110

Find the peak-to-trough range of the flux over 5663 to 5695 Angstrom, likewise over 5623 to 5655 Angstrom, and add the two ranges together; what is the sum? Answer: 80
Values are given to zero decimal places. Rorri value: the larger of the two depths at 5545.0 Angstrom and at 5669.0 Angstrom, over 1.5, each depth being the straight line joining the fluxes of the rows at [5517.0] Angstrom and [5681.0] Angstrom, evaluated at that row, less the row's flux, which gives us 5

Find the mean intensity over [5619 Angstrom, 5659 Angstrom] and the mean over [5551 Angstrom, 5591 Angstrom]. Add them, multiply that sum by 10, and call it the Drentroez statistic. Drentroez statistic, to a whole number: 4616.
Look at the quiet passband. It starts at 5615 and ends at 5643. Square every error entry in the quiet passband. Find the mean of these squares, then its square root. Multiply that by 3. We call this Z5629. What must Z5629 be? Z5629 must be 26.8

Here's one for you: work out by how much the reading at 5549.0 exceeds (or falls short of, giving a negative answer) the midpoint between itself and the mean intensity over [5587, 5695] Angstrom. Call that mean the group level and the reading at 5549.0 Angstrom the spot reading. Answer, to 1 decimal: -8.1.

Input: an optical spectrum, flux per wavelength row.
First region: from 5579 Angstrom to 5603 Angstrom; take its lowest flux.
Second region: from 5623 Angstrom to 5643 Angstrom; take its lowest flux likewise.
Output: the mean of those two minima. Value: 216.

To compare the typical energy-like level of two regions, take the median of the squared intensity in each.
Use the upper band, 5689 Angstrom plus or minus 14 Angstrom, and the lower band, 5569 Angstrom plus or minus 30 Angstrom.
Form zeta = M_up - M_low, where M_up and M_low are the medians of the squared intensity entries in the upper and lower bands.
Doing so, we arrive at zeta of -1225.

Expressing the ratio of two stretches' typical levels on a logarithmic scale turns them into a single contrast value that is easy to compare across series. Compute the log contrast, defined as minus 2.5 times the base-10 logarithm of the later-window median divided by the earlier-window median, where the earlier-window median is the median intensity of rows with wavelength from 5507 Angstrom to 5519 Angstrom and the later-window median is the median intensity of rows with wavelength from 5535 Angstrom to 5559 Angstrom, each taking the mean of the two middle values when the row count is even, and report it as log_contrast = -0.15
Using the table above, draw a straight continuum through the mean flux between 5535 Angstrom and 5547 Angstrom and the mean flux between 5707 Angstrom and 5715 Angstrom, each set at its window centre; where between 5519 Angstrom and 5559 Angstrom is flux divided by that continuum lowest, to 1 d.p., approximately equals 5525.0 Angstrom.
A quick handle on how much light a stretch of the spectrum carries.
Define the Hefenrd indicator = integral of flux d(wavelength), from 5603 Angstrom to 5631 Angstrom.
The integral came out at 6059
